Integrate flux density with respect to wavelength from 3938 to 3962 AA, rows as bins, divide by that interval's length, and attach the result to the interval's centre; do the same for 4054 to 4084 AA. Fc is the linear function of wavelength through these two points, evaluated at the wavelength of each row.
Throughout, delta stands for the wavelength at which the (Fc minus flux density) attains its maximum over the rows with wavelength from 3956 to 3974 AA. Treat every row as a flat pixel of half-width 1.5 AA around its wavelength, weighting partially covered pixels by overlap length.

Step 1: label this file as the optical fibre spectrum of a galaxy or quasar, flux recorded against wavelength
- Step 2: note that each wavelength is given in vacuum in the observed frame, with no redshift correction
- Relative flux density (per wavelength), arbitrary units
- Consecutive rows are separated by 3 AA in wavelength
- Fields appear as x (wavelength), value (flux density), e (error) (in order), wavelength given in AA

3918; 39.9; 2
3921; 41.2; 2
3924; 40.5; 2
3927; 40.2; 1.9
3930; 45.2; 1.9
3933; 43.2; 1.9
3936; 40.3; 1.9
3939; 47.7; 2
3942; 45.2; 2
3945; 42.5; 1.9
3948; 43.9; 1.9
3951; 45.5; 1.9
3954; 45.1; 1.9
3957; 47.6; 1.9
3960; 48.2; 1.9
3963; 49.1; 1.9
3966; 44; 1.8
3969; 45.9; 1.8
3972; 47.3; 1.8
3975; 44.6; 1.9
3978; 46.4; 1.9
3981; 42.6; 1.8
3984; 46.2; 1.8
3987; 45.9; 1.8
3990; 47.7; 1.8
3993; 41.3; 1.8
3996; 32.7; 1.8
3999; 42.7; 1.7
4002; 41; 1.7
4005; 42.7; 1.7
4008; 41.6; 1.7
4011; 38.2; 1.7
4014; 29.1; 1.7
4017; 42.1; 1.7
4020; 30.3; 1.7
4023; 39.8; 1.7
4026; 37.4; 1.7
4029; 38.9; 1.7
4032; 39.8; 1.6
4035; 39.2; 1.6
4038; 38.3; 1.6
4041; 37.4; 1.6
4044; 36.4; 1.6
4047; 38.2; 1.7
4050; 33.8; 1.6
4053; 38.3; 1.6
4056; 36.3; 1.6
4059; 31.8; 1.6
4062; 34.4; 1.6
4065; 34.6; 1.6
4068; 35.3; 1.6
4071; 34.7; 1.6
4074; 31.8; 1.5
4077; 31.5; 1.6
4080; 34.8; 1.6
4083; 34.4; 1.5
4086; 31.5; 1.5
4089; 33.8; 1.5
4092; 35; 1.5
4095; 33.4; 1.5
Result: 3966 AA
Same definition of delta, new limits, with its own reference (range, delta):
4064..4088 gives 4077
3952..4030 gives 4014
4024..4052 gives 4050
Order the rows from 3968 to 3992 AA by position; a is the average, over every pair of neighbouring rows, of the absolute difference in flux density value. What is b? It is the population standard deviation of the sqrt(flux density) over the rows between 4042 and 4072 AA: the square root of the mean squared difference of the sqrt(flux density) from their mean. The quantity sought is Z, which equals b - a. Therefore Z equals -2.04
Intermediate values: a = 2.2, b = 0.16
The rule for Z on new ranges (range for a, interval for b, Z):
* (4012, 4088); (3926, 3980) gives -2.88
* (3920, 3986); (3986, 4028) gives -2.01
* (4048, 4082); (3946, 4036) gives -1.76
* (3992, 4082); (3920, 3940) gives -3.45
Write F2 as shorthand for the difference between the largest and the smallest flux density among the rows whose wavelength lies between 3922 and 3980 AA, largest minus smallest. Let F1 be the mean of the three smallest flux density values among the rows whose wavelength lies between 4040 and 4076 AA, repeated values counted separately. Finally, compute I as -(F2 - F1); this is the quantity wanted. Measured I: 24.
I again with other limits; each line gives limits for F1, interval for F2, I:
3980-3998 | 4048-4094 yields 32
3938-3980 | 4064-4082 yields 40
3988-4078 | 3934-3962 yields 22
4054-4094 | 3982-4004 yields 17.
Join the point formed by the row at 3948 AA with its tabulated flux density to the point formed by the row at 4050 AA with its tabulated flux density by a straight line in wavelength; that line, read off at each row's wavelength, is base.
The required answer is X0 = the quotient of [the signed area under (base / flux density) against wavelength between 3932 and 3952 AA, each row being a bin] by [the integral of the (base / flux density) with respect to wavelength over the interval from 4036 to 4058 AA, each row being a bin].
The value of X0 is 0.99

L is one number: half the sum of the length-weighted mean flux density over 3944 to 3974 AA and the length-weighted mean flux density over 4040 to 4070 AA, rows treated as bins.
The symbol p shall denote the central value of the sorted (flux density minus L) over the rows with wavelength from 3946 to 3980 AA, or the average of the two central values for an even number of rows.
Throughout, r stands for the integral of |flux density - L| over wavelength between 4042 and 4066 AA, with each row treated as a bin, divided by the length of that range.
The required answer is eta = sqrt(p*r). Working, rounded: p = 5.1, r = 5.2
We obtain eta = 5.2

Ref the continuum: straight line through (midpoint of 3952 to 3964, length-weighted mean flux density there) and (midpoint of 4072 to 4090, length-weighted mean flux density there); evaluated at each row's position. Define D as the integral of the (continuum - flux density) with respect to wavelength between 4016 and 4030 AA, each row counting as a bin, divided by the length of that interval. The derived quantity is 2.3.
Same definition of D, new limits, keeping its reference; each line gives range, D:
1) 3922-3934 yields 8.7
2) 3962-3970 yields 0.2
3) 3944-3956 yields 3.8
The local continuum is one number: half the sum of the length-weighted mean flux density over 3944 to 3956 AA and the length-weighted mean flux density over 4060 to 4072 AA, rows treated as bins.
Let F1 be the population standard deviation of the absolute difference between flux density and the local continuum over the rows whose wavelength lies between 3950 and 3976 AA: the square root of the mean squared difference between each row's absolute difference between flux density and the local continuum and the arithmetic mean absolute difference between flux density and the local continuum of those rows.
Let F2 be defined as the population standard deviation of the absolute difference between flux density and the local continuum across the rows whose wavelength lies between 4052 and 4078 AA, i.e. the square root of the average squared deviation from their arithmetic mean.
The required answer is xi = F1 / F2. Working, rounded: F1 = 1.65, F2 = 2.1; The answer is 0.77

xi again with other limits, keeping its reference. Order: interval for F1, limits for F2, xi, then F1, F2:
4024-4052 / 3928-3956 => 0.82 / 1.63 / 2.0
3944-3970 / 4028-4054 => 1.26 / 2.06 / 1.6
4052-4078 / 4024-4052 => 1.32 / 2.15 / 1.6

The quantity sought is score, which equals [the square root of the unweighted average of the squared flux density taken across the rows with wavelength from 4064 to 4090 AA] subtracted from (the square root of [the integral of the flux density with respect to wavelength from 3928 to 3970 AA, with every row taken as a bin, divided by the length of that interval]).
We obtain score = -26.9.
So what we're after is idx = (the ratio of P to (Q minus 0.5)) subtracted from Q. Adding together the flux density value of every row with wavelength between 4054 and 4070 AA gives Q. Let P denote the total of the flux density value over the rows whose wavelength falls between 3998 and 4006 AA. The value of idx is 172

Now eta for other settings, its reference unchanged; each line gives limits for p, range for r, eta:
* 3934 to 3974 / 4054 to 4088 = 5.7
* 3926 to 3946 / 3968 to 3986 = 3.4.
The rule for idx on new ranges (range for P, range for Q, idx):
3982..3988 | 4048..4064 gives 174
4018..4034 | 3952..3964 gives 189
